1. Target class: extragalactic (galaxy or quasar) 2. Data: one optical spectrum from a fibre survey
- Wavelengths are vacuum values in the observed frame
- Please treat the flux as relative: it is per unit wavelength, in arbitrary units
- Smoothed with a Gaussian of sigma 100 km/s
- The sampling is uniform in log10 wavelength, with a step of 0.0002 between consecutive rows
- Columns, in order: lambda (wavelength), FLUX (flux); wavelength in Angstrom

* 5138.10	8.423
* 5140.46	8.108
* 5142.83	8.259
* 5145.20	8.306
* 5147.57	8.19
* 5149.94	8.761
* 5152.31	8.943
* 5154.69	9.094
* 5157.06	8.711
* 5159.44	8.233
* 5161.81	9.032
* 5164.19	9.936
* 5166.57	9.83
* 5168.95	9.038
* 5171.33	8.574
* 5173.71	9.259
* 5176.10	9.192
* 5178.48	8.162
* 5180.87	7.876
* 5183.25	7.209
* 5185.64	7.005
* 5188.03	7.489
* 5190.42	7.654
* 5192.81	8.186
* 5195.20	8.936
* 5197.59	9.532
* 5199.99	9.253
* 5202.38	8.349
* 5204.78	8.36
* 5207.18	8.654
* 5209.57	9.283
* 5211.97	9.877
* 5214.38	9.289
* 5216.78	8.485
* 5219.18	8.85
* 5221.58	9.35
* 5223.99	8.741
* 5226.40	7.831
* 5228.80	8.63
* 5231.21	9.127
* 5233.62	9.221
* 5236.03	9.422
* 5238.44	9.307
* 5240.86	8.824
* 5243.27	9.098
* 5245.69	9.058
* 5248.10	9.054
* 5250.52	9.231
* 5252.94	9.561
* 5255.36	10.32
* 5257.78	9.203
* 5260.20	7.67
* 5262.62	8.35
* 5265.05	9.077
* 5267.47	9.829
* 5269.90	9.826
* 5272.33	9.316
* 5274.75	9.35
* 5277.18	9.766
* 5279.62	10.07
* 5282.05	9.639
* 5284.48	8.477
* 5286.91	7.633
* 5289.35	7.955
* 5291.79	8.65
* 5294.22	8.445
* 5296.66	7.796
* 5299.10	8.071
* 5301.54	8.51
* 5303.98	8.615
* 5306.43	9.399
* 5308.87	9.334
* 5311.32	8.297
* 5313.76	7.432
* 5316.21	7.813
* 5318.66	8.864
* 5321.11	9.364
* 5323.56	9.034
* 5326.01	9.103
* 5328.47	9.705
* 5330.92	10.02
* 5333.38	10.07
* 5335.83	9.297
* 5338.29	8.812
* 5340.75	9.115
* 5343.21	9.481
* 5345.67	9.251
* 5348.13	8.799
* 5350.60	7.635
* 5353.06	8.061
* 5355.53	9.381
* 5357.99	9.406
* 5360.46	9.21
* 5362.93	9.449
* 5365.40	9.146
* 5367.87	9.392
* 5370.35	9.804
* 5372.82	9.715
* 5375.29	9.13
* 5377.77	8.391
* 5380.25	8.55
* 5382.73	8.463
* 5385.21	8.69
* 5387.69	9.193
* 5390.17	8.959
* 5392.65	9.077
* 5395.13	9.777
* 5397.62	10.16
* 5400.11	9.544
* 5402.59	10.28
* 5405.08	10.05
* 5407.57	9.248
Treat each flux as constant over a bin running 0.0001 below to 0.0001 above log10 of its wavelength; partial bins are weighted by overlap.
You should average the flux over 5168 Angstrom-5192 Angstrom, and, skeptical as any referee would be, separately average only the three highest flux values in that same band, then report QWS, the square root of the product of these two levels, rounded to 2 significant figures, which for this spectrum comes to 8.6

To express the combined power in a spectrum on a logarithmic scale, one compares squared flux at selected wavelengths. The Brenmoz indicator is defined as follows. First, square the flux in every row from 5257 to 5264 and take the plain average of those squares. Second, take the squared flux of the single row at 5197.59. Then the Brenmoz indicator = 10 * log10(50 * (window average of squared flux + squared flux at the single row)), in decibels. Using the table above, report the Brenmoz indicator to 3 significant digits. 39.1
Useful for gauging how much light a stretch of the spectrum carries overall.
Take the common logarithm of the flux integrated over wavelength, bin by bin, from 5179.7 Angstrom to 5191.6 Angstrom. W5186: 1.95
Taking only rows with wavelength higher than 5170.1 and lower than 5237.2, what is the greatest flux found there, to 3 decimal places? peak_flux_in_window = 9.877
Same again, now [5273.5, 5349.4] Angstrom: 10.070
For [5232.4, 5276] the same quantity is 10.320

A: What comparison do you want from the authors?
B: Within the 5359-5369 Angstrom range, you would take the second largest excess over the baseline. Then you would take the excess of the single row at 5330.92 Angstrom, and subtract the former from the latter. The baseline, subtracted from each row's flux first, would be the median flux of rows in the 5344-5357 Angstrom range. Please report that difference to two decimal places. 0.63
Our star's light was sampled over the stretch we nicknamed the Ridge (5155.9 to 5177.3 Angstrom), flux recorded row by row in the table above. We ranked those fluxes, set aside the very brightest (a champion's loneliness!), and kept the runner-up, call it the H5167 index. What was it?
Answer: 9.83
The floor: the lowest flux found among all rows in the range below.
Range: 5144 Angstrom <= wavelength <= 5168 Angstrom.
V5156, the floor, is 8.19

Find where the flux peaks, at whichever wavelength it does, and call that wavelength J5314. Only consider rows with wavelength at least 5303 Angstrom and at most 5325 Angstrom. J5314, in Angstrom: 5306.43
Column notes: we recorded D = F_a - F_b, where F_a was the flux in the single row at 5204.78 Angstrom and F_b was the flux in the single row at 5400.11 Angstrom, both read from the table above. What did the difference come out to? -1.2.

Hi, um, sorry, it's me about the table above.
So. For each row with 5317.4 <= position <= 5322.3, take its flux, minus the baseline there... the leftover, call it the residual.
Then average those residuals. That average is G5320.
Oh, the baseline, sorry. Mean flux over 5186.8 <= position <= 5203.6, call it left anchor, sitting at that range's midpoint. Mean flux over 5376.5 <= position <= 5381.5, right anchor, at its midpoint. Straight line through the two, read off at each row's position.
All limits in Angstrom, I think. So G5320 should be 0.6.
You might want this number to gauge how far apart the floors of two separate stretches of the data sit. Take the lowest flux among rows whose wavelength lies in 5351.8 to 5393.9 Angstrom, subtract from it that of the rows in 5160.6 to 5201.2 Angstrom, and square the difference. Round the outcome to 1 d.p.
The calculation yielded 1.1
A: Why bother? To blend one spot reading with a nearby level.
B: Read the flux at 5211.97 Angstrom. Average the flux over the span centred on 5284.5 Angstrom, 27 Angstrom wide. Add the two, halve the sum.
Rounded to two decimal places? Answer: 9.35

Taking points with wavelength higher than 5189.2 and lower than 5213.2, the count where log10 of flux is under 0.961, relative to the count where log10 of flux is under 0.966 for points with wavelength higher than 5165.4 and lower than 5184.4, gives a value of 1.0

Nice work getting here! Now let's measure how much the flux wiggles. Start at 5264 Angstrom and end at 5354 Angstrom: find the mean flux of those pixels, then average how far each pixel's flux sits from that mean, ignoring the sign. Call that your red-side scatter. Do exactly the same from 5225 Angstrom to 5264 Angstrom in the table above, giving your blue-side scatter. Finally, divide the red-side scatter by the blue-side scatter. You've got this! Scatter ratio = 1.4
